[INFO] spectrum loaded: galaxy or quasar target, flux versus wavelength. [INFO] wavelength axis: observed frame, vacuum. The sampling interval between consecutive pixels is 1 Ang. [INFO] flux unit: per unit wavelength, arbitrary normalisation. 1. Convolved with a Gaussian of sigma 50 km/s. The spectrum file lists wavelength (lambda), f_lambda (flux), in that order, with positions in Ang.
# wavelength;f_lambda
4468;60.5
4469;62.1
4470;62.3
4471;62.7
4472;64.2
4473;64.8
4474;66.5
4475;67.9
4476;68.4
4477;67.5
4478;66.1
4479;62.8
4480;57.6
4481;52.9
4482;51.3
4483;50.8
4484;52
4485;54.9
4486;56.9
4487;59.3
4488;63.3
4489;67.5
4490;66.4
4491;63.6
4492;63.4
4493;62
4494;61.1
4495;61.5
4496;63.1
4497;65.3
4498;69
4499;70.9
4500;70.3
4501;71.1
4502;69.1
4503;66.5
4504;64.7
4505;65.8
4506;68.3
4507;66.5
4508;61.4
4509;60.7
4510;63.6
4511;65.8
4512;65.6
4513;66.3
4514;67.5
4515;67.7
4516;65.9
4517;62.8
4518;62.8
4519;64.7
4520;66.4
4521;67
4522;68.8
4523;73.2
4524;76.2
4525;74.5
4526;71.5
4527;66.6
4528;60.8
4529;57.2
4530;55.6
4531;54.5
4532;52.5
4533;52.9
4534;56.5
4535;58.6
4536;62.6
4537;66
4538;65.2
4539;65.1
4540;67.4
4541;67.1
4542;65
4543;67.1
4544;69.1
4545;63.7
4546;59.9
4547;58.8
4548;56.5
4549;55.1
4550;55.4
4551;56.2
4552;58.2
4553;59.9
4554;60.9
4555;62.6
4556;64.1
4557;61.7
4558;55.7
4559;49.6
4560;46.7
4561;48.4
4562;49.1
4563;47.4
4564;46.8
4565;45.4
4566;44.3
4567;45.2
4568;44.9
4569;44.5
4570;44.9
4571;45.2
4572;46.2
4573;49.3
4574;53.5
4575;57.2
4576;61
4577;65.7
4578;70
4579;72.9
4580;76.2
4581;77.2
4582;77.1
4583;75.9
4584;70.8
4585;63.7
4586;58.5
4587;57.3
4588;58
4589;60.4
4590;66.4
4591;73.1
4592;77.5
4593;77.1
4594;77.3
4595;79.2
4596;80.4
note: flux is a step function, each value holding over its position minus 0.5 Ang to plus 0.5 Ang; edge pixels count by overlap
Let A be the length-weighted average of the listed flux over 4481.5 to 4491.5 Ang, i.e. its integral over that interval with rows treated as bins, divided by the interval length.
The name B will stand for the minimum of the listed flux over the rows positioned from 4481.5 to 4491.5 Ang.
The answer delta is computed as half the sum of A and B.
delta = 55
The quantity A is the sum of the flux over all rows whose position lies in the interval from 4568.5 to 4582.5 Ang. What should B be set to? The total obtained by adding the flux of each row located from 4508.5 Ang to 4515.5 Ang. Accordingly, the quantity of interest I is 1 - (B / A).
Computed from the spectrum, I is 0.5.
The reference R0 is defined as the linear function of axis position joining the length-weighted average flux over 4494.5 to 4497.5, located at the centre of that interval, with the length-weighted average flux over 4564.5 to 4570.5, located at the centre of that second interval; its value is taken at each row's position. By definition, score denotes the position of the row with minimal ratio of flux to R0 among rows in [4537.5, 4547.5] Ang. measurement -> 4547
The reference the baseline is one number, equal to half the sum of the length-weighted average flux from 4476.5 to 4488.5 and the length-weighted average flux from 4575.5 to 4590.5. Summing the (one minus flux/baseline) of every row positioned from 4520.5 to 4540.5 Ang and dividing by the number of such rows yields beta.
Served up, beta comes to -0.015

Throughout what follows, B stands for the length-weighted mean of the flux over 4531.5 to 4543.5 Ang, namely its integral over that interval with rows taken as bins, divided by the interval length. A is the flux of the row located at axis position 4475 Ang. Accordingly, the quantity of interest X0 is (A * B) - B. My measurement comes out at 4159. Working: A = 67.9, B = 62.2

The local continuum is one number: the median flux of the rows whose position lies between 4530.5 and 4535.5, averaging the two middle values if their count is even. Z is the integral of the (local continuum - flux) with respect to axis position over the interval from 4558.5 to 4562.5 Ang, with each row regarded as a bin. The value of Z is 24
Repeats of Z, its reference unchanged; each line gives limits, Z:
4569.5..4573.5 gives 32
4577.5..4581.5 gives -78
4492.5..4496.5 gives -30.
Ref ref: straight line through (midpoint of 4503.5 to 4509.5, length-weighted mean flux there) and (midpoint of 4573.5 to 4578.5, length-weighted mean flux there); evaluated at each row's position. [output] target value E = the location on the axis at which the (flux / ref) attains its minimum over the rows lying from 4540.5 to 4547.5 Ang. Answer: 4547 Ang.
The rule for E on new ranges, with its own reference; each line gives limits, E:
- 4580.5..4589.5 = 4587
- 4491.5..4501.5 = 4494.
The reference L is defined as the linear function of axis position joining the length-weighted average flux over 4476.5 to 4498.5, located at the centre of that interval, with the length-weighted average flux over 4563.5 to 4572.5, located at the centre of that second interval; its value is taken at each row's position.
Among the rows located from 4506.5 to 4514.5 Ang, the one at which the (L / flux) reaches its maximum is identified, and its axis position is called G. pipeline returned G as 4509 Ang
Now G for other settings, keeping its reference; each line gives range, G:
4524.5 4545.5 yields 4532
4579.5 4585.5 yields 4585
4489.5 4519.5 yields 4494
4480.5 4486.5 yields 4483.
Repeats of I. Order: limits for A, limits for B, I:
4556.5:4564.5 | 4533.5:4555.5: -2.3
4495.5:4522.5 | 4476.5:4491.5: 0.5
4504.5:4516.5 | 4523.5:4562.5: -2.0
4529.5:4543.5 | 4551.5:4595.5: -2.1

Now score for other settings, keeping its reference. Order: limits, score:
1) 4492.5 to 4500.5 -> 4494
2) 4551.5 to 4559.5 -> 4559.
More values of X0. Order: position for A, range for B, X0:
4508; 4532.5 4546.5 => 3823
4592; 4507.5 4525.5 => 5104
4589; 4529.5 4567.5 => 3403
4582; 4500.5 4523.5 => 5036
